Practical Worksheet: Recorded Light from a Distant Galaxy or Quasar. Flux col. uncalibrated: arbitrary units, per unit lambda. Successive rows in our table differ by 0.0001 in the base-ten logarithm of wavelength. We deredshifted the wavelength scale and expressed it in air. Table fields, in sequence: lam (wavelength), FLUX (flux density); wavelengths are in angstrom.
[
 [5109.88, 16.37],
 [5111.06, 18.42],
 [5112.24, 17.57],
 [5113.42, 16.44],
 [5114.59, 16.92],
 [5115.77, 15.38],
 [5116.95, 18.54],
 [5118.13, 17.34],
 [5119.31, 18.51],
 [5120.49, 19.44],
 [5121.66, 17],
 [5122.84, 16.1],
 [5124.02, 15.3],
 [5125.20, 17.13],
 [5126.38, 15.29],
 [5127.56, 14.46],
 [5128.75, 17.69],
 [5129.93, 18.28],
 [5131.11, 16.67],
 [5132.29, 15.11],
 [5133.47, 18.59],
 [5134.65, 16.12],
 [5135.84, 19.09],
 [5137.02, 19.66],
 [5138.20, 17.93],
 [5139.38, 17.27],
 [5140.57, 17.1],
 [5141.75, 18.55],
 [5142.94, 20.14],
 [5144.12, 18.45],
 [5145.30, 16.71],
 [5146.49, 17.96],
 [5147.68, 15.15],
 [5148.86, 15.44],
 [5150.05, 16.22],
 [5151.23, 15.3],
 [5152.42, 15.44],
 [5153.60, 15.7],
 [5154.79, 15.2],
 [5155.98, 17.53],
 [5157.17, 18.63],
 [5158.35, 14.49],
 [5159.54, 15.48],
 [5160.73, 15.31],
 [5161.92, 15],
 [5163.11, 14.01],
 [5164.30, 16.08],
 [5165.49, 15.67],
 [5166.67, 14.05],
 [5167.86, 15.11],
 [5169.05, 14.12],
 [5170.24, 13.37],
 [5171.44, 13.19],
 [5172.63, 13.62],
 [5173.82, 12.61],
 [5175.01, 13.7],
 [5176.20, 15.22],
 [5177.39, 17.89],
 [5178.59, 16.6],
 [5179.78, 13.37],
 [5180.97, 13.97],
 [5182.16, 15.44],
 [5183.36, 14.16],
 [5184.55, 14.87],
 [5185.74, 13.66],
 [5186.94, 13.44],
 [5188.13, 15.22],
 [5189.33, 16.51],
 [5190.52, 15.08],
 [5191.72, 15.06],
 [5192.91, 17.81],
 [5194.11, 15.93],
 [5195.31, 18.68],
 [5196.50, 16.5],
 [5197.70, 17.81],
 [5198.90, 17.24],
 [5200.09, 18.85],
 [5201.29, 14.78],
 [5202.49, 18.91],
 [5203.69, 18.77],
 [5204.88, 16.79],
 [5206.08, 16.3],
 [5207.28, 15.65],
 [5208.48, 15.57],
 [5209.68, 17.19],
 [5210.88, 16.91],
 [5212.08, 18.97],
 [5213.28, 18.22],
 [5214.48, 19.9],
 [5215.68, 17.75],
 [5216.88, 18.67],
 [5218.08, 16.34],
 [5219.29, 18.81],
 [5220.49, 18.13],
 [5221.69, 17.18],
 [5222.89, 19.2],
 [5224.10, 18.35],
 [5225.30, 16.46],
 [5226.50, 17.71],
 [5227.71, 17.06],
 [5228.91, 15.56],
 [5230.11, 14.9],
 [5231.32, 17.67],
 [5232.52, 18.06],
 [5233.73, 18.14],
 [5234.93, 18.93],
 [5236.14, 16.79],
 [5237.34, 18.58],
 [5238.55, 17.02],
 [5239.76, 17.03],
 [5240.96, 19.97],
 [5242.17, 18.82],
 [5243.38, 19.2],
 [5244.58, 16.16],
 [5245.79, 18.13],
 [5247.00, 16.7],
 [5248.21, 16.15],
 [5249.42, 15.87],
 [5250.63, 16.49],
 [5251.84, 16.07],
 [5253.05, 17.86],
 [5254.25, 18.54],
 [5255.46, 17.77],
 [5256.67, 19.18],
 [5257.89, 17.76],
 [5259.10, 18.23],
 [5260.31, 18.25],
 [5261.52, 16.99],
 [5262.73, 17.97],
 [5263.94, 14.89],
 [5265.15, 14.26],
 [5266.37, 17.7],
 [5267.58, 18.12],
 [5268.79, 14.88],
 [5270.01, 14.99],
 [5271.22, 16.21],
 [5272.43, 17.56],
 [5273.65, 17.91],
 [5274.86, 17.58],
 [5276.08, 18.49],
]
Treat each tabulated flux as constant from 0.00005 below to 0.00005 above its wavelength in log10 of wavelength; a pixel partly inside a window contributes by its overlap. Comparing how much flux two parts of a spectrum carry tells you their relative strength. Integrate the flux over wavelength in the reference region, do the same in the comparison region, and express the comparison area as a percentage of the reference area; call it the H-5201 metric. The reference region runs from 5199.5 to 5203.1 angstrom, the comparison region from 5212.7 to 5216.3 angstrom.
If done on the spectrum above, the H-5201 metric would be 107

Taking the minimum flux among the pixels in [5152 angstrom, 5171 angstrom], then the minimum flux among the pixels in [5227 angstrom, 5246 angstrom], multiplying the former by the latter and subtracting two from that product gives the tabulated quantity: 197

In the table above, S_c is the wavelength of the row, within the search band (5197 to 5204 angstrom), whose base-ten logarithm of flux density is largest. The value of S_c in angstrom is 5202.49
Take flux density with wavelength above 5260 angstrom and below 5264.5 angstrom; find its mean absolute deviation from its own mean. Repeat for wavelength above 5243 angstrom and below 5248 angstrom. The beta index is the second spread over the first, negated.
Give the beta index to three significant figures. -1.03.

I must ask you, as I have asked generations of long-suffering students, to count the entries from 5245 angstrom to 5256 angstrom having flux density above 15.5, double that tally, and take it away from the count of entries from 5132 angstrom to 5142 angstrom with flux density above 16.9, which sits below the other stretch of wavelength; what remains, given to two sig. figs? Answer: -11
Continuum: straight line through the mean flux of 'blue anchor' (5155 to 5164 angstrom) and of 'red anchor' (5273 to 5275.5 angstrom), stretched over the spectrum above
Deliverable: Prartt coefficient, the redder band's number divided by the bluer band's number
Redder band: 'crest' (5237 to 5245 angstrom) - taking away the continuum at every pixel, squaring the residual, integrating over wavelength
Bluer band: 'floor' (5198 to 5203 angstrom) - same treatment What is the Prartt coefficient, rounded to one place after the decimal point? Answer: 1.2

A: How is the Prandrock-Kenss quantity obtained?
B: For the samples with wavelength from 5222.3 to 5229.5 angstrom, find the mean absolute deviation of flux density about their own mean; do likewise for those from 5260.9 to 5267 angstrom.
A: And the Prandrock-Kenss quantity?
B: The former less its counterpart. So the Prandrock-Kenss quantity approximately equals -0.40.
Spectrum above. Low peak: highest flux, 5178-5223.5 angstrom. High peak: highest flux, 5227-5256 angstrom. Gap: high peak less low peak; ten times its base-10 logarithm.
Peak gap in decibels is -12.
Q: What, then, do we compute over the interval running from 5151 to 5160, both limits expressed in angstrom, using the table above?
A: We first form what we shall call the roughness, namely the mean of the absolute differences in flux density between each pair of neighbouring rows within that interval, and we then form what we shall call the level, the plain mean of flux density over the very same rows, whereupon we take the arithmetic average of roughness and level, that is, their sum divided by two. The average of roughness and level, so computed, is 8.7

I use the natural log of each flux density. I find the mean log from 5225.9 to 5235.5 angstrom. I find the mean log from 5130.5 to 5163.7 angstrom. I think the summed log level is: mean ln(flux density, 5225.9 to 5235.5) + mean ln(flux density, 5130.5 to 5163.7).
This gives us 5.66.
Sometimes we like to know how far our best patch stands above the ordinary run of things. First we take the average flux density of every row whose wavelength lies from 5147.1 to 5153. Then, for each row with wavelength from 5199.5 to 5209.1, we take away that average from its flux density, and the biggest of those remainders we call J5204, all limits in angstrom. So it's 3.4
